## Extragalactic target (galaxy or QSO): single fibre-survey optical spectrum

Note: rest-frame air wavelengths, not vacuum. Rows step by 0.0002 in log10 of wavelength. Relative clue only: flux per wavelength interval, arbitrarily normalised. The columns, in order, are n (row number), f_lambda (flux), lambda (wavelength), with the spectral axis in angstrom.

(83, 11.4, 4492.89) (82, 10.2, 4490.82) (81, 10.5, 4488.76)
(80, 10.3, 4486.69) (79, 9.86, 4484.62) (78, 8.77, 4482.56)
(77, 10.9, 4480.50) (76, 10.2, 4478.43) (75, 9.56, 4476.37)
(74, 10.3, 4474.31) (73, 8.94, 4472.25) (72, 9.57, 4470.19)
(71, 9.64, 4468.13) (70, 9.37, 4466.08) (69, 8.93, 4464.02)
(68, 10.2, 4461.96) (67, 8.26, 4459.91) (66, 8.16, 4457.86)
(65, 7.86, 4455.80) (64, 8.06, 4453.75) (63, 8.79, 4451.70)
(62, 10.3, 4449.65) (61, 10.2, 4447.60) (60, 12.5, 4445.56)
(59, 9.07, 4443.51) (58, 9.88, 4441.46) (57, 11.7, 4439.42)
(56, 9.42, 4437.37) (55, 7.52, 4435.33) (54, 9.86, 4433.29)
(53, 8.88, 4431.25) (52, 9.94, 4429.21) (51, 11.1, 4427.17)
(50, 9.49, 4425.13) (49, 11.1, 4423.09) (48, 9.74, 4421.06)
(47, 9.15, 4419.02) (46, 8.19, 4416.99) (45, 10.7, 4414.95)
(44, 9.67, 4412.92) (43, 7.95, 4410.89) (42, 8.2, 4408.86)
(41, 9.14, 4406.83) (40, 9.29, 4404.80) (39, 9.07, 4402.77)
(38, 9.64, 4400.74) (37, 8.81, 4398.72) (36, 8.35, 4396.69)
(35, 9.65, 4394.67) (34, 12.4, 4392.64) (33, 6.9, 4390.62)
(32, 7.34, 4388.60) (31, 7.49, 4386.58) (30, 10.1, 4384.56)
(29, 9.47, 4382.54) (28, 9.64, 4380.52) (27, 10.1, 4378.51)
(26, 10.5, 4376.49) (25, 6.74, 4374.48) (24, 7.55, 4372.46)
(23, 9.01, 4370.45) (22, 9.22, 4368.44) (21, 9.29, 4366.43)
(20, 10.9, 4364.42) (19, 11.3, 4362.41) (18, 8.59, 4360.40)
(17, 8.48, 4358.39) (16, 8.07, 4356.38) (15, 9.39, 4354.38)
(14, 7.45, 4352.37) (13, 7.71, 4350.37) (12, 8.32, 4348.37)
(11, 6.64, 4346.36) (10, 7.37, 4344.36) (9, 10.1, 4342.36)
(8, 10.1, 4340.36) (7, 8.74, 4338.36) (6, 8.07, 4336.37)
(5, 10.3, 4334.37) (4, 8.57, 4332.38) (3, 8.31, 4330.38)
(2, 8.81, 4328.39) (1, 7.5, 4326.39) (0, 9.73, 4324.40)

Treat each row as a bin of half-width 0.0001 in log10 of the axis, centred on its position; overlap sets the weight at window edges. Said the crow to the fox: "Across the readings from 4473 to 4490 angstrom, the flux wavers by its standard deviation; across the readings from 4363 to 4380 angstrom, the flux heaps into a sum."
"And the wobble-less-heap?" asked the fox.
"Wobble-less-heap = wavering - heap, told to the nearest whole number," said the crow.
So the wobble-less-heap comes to -73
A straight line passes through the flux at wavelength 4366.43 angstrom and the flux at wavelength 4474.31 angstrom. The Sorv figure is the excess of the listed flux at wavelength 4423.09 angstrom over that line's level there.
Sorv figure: 1.3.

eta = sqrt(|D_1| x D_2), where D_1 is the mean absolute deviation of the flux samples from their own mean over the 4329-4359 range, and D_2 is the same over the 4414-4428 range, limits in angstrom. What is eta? 0.86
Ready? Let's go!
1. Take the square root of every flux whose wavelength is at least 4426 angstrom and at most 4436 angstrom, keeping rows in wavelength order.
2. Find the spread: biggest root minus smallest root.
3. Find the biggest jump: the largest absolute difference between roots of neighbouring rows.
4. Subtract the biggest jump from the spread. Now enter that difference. 0.19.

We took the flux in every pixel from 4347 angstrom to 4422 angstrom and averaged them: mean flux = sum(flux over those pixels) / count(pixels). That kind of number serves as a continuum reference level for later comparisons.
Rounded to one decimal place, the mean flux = 9.0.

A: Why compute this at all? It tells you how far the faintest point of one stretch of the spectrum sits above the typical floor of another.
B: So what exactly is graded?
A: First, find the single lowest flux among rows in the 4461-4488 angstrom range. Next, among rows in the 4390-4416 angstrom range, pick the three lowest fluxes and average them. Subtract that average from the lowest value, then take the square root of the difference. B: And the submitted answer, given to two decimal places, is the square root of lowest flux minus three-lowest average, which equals 1.04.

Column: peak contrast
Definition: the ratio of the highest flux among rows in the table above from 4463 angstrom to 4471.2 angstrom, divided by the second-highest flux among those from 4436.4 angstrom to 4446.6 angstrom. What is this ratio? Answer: 0.82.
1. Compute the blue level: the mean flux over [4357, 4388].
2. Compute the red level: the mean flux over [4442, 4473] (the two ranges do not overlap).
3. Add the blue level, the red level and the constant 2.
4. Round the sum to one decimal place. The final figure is 20.5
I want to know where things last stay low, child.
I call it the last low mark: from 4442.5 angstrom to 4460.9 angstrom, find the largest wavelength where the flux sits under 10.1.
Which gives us 4459.91 angstrom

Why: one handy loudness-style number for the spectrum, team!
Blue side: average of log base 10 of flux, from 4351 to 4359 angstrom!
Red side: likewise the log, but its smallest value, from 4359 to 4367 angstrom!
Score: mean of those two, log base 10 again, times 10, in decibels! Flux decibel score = -0.33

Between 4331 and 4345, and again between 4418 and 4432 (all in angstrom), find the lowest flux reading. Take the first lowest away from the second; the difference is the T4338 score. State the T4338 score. 1.5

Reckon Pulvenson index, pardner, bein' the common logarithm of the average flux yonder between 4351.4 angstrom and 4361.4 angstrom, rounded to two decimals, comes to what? 0.92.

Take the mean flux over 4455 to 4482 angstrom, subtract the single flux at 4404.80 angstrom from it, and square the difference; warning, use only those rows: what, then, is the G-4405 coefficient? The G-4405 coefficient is 0.01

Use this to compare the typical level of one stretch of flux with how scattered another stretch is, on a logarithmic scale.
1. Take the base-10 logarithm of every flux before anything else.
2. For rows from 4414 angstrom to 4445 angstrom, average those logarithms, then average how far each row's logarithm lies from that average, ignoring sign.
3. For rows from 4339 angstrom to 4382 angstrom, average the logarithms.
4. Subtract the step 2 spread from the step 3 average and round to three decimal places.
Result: 0.906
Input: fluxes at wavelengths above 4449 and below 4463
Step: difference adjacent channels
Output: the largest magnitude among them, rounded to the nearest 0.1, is 1.9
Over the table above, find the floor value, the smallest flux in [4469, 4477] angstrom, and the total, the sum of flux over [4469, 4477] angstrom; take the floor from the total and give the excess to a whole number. 29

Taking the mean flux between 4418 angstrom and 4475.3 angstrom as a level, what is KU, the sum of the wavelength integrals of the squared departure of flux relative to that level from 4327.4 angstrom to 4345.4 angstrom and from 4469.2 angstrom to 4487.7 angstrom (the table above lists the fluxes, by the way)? 33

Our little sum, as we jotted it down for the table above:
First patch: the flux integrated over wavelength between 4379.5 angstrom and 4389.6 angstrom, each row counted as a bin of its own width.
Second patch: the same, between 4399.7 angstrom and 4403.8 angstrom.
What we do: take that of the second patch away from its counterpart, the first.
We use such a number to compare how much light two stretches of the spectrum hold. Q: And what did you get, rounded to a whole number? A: 51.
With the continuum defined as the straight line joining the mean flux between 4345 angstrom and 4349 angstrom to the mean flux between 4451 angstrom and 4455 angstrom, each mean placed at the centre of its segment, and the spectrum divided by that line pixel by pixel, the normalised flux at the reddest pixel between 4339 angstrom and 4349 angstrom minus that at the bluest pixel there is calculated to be -0.25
